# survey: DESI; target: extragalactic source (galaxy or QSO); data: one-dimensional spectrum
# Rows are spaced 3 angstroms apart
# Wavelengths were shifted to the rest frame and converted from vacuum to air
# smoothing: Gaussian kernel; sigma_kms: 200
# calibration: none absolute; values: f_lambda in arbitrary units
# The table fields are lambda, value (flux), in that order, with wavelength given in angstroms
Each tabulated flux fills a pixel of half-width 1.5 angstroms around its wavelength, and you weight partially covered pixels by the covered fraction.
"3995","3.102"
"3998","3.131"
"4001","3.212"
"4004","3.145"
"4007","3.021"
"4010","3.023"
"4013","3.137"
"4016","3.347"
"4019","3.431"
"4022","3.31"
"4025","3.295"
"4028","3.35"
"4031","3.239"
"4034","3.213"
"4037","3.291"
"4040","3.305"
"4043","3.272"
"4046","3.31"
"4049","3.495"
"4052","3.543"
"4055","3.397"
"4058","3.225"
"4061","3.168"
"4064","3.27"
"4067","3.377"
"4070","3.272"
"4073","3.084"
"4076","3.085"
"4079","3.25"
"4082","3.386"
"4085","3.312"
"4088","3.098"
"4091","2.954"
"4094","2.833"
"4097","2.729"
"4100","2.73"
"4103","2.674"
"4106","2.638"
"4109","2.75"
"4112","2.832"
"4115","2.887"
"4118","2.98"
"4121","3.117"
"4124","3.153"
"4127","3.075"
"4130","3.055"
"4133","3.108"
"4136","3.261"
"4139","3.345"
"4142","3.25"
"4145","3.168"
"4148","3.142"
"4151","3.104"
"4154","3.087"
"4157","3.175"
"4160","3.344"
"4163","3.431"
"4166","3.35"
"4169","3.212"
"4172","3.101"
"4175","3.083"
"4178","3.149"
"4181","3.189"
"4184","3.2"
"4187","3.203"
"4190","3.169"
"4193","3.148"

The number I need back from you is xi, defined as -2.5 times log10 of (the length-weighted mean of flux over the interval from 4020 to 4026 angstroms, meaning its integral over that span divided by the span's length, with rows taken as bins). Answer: -1.30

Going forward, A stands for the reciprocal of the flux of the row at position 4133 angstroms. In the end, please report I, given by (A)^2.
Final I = 0.104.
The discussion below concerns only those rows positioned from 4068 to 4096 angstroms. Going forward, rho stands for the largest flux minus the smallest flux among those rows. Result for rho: 0.553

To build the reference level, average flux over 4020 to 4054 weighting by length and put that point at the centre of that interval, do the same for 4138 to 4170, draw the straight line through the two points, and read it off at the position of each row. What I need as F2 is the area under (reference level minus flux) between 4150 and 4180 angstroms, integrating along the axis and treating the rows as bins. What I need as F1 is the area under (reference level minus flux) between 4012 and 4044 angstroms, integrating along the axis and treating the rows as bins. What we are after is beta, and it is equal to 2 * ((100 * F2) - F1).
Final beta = 128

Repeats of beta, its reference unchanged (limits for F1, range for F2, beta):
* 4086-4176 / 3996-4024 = 853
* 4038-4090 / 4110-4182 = 1372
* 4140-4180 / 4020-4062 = 84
